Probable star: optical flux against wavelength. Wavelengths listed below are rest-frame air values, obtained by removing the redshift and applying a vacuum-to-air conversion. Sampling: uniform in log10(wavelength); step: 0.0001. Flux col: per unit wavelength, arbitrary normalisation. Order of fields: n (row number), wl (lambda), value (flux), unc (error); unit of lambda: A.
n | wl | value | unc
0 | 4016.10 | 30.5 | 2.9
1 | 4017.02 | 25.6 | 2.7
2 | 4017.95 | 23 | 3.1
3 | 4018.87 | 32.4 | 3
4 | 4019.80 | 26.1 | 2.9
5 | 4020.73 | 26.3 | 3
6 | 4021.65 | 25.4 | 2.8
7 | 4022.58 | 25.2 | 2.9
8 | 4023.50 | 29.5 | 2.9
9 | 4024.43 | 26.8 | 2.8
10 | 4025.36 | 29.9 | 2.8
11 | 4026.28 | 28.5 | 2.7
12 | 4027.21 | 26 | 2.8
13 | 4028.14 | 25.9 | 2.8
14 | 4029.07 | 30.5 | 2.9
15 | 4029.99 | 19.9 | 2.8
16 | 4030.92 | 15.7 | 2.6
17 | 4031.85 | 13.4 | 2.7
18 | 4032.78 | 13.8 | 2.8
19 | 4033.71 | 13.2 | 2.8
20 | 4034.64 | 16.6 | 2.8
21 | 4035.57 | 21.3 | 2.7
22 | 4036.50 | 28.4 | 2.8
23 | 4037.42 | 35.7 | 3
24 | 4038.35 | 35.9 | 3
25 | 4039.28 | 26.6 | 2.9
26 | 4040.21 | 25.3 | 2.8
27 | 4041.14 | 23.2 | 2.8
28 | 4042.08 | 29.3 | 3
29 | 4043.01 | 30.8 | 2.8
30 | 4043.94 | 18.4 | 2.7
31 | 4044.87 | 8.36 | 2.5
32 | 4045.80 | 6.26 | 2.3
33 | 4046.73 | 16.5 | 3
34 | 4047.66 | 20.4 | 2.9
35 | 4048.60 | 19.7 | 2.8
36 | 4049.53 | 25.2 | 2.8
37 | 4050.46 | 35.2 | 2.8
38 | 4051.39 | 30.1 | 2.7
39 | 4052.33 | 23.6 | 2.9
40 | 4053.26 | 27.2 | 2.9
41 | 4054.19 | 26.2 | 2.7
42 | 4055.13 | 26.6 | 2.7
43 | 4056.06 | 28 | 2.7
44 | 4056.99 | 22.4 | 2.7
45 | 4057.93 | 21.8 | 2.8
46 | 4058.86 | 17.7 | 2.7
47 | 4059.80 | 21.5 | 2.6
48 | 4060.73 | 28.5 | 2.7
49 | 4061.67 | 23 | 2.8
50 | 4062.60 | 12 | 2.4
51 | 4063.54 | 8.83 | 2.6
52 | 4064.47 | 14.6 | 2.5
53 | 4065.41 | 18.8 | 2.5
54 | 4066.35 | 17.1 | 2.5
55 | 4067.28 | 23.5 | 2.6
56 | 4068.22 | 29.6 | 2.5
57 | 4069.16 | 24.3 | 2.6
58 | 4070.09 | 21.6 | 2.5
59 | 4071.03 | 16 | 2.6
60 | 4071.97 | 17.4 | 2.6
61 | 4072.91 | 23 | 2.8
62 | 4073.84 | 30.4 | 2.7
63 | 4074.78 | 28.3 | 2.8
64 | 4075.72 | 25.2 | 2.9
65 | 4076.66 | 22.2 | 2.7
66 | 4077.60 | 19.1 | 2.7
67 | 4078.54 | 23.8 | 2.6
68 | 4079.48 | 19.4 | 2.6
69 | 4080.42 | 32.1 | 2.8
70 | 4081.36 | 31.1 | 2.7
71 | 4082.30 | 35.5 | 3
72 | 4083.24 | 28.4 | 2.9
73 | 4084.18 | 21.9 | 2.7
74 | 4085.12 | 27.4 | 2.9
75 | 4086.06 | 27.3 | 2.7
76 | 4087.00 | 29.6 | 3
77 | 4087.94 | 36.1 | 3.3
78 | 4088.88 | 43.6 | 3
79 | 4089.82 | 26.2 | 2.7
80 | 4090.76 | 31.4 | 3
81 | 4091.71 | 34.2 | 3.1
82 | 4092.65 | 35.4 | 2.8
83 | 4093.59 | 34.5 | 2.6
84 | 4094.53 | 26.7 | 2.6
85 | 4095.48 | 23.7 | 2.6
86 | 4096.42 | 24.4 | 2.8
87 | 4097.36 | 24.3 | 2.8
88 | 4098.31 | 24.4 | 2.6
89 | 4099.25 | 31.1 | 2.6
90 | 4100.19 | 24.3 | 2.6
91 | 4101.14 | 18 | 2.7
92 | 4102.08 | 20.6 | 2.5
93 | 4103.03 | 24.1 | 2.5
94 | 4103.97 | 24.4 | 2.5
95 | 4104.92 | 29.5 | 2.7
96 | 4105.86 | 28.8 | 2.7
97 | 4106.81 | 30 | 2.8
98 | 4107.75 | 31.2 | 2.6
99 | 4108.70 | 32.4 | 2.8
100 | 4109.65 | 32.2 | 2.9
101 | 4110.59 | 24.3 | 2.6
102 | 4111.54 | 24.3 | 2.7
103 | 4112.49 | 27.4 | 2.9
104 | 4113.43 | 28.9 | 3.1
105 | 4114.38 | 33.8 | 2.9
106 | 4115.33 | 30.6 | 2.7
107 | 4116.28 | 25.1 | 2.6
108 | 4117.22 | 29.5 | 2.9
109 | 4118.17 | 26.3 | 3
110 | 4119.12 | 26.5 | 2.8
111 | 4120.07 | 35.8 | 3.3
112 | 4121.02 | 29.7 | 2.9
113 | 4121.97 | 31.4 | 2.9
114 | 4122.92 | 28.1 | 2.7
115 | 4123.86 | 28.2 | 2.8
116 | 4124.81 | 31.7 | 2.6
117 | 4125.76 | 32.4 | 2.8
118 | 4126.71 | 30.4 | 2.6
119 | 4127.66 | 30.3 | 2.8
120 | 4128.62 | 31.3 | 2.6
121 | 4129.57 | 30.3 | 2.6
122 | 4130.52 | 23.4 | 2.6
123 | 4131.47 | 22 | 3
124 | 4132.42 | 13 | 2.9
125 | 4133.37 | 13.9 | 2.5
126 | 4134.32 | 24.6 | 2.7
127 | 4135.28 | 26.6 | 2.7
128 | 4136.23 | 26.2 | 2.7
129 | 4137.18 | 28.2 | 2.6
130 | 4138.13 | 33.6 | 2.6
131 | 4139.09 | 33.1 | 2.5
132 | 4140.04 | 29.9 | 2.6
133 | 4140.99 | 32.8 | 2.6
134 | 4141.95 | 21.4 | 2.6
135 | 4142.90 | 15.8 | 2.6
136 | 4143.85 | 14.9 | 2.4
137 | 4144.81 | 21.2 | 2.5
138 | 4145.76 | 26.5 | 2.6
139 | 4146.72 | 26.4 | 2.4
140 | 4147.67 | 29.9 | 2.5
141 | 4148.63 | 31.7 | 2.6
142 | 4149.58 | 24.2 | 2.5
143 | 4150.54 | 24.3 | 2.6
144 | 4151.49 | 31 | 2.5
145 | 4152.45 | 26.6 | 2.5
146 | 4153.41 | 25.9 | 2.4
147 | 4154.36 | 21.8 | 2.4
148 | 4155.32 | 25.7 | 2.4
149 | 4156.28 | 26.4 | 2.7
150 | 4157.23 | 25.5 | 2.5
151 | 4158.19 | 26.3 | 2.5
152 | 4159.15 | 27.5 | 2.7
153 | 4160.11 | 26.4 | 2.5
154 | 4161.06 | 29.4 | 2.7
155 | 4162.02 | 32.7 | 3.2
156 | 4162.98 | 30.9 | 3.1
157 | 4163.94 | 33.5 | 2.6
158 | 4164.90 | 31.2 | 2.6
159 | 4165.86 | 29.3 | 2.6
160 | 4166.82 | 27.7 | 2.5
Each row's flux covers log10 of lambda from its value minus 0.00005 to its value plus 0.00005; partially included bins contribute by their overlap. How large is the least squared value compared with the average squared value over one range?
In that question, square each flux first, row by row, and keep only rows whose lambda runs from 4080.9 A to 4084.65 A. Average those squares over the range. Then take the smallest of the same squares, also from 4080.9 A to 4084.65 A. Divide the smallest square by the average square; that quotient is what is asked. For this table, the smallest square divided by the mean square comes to 0.55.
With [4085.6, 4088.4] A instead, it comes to 0.76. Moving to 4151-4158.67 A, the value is 0.69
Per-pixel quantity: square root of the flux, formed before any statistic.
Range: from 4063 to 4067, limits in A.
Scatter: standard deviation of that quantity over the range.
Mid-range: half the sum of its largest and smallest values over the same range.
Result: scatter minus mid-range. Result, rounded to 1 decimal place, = -3.1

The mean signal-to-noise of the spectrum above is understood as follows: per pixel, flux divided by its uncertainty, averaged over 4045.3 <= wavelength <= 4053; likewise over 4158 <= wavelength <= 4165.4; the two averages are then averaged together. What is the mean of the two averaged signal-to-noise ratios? 9.4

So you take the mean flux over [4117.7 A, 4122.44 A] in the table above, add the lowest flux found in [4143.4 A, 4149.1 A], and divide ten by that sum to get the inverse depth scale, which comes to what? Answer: 0.22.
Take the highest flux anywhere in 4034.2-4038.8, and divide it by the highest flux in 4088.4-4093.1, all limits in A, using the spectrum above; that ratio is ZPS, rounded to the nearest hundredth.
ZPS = 0.82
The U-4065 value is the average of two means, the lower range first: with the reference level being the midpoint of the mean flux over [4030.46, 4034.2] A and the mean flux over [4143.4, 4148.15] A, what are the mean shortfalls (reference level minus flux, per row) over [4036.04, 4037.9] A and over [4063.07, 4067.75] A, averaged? -5.4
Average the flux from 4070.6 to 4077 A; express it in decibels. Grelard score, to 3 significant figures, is 13.7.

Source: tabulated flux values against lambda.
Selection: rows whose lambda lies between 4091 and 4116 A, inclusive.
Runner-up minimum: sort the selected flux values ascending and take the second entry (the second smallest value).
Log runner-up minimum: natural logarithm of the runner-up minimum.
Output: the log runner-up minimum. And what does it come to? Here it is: 3.0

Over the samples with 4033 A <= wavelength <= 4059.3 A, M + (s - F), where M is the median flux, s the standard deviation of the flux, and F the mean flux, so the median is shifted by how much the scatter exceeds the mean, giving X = 8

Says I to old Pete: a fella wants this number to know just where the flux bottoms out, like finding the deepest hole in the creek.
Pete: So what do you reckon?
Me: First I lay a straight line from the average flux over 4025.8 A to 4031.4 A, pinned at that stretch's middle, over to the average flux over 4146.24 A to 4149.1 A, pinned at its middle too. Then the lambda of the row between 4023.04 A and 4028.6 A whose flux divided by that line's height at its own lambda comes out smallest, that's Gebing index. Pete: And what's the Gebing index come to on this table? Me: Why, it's 4028.14 A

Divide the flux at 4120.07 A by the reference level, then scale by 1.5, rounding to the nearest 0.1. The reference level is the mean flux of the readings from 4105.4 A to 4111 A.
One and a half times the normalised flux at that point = 1.8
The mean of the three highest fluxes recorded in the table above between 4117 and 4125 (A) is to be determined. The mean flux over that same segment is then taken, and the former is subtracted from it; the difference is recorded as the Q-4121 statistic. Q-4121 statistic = -3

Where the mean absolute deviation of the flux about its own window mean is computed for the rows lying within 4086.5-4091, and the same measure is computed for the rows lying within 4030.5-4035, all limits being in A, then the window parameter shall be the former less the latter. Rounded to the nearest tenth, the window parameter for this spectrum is 3.9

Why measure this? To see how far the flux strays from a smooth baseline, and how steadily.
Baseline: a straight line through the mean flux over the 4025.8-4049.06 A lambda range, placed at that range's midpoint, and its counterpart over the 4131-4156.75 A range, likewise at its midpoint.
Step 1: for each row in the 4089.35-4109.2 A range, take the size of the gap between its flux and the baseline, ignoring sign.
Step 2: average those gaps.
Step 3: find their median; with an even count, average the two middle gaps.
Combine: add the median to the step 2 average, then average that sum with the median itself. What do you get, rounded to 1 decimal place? 7.2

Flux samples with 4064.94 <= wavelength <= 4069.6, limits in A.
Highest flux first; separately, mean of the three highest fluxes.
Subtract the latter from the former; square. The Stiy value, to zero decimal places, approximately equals 14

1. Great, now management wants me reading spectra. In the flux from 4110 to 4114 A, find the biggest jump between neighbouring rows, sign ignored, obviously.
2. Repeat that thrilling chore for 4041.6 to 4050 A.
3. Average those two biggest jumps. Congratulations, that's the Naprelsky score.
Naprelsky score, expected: 7.75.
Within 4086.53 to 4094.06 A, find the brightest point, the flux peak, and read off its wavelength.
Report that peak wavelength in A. 4088.88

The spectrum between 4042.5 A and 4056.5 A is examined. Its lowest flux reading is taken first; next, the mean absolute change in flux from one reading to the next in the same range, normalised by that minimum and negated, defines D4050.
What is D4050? -0.83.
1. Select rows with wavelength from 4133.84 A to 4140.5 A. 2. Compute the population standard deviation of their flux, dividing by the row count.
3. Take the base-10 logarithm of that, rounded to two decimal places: 0.51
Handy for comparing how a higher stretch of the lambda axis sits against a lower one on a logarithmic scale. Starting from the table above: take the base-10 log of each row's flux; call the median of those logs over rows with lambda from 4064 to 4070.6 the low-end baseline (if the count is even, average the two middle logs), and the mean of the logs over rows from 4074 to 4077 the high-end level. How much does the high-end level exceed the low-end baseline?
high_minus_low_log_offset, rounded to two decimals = 0.07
